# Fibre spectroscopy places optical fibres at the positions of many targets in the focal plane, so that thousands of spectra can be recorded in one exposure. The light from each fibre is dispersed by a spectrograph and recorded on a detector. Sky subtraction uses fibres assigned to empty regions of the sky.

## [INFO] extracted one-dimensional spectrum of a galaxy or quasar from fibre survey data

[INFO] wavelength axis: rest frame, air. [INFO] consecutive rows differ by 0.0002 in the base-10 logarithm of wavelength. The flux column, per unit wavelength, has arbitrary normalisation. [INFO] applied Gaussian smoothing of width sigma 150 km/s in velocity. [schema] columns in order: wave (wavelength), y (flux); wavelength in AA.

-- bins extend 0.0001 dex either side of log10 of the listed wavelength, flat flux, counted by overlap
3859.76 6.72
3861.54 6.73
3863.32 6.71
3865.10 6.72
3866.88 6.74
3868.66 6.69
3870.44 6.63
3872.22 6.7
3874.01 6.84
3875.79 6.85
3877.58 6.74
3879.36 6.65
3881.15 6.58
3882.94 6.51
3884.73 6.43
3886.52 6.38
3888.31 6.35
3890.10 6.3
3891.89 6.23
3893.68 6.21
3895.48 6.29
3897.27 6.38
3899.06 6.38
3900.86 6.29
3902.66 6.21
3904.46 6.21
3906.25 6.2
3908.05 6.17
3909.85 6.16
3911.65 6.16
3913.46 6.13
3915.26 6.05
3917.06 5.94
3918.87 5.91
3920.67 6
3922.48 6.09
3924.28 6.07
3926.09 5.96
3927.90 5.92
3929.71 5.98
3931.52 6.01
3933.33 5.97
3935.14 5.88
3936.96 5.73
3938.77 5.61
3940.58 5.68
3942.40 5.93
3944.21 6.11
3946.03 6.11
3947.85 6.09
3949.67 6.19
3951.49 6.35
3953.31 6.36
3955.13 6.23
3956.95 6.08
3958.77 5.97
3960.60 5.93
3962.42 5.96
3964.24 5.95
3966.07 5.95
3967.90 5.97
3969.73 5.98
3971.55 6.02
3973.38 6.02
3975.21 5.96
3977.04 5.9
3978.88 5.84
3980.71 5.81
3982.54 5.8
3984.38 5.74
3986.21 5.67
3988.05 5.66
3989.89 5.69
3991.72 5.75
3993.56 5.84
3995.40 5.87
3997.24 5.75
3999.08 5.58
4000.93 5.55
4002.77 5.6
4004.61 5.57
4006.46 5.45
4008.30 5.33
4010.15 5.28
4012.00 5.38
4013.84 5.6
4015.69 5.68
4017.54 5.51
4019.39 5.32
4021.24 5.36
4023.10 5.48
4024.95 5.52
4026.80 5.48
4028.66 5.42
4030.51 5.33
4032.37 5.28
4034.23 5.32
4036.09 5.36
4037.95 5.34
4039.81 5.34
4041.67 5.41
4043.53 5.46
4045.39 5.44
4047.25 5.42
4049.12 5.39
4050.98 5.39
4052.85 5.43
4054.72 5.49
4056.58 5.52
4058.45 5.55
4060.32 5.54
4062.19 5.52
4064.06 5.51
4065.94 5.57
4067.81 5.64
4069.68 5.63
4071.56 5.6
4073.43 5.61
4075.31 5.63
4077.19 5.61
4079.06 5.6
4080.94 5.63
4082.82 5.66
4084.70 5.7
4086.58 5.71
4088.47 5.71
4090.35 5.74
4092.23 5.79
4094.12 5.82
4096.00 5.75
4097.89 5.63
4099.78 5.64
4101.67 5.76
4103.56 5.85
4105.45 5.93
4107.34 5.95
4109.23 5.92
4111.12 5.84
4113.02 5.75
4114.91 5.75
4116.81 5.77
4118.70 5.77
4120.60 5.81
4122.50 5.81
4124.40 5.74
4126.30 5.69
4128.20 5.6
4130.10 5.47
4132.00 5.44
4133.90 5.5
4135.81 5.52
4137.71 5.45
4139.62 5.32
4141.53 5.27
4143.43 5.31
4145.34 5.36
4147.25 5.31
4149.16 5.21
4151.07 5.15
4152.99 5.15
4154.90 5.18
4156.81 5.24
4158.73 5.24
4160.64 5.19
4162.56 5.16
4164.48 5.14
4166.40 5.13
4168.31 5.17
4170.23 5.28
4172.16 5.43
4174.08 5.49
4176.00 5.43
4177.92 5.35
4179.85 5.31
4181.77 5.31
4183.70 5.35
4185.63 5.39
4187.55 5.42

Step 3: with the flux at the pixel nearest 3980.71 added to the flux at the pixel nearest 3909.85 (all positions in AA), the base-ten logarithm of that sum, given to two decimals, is 1.08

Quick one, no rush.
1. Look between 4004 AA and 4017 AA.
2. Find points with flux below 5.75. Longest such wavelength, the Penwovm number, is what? 4015.69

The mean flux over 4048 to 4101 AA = 5.6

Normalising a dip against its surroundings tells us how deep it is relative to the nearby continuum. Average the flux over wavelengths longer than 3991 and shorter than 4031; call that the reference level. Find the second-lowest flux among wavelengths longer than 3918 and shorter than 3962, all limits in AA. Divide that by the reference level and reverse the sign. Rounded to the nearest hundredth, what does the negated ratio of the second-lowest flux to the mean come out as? -1.03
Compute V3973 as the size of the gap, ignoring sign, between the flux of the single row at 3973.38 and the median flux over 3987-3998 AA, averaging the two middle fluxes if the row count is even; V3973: 0.27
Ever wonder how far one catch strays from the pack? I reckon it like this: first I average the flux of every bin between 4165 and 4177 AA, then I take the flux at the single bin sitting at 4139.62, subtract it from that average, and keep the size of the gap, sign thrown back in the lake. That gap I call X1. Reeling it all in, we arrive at 0.0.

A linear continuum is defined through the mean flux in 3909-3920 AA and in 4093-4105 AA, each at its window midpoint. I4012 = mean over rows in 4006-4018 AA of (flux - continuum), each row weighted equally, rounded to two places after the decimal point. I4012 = -0.43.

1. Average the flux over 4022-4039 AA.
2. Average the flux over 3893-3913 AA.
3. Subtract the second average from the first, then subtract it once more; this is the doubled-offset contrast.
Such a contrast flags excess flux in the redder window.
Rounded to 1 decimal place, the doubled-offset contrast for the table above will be -7.1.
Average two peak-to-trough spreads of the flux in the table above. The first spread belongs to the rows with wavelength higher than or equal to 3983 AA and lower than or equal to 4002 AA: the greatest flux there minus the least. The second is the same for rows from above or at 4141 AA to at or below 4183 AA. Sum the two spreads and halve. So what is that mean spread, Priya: 0.34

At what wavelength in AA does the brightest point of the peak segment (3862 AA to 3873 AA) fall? 3866.88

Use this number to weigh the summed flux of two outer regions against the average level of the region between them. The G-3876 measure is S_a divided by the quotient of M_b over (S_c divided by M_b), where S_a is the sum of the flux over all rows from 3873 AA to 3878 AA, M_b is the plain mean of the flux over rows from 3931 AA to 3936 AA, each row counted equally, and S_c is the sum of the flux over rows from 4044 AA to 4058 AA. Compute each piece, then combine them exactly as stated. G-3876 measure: 22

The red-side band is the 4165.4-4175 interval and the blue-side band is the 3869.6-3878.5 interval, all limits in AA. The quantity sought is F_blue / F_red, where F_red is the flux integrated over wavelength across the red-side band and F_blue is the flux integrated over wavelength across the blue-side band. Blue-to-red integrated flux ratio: 1.18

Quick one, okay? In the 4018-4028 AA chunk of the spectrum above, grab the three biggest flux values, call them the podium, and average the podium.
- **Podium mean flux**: 5.49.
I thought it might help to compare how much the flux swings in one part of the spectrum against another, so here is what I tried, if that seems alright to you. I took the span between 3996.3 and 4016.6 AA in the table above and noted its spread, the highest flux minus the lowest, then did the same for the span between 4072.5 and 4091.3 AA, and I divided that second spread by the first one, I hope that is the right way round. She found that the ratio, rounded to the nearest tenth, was 0.3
